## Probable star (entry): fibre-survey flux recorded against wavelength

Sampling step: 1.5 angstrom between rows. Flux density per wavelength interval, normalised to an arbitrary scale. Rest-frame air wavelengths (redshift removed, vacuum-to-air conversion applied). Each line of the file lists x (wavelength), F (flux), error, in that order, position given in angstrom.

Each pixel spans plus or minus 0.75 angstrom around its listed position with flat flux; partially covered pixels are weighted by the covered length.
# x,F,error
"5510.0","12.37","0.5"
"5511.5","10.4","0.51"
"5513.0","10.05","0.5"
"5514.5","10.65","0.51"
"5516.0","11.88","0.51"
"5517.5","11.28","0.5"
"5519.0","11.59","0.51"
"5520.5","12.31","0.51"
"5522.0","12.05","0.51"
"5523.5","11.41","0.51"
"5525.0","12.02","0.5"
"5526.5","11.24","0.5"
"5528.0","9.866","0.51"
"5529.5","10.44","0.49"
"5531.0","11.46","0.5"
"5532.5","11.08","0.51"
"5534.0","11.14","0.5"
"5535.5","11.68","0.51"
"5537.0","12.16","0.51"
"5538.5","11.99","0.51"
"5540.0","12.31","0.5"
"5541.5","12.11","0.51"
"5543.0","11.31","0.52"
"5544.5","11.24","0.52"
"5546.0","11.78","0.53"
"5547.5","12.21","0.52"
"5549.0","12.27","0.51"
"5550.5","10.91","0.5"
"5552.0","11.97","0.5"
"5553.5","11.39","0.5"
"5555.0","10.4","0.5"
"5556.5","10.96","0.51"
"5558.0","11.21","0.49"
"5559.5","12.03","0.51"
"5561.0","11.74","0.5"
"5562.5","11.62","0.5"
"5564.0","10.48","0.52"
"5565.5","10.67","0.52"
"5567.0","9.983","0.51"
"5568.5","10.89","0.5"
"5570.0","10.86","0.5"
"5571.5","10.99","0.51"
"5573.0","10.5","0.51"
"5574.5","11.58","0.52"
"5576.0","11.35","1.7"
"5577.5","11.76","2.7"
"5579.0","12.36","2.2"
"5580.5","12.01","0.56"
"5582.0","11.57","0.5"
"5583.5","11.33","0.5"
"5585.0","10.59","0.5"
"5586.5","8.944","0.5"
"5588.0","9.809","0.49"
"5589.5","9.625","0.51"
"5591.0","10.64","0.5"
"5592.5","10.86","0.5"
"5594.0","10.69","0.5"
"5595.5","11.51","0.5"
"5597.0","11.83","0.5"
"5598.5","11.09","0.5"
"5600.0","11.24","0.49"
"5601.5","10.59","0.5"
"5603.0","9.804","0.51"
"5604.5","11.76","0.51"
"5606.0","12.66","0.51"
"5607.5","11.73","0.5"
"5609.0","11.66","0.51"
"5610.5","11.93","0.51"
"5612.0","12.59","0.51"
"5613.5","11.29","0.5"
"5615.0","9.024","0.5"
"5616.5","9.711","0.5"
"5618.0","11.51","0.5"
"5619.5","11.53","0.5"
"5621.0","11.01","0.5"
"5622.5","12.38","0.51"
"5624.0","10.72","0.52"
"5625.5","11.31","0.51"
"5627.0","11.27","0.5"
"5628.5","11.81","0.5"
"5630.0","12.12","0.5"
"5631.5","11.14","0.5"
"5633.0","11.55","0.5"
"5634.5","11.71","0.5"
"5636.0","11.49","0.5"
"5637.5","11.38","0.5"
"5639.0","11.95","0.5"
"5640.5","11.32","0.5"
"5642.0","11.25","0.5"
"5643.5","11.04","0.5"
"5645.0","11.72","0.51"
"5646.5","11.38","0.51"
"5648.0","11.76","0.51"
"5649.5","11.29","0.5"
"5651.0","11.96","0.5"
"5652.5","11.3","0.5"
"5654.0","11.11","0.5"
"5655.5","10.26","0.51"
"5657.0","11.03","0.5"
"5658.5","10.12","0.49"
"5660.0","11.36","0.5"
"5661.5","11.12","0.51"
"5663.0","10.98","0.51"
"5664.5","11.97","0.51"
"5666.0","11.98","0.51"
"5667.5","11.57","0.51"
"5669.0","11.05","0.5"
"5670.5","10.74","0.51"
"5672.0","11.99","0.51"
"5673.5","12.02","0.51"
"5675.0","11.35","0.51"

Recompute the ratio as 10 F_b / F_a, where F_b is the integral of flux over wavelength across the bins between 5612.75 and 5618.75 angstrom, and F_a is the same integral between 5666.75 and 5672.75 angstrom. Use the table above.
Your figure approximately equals 9.16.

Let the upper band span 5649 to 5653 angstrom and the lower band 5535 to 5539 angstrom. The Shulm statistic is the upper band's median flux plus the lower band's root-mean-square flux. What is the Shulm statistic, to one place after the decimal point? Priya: 23.2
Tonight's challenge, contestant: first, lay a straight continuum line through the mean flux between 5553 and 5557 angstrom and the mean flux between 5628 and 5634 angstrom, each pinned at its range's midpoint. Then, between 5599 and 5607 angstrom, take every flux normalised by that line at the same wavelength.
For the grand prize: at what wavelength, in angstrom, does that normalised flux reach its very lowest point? 5603.0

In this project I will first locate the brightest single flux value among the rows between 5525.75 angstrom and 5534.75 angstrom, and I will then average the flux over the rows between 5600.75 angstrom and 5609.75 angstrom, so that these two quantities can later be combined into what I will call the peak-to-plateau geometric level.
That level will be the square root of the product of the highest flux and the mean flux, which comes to 11.4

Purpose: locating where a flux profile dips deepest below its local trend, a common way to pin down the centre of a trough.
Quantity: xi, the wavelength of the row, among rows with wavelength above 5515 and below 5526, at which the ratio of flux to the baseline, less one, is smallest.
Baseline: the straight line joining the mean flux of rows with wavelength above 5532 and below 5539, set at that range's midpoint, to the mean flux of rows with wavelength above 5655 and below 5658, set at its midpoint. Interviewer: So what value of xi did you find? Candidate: 5517.5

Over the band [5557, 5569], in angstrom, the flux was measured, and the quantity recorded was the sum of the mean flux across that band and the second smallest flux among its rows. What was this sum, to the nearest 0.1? 21.6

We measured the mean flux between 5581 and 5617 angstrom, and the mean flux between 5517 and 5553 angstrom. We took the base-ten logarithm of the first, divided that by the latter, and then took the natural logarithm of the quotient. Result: -2.41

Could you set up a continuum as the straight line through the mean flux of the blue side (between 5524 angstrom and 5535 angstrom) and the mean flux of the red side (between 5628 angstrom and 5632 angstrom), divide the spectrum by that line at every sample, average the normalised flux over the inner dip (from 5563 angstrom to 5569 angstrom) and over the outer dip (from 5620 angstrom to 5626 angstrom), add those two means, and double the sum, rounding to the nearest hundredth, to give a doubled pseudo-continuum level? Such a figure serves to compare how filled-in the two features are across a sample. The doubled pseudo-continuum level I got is 3.81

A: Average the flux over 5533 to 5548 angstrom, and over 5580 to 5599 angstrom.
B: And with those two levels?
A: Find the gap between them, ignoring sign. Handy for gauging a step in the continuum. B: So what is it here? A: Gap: 0.99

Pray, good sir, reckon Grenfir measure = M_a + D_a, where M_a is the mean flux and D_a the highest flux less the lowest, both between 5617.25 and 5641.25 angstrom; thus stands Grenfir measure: 13.2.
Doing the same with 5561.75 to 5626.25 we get 14.8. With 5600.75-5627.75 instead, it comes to 14.9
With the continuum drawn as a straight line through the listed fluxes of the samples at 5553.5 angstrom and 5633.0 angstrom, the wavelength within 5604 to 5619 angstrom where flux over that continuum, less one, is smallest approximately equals 5615.0 angstrom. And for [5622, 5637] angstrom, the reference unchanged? 5624.0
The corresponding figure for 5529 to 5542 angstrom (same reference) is 5529.5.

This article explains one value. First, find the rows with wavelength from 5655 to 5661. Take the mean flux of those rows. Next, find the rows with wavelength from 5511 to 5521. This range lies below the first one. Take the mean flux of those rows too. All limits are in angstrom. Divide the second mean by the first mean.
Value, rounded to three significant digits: 1.04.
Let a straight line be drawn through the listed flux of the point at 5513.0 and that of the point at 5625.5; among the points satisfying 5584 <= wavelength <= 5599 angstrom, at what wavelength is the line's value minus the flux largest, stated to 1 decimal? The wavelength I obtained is 5586.5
